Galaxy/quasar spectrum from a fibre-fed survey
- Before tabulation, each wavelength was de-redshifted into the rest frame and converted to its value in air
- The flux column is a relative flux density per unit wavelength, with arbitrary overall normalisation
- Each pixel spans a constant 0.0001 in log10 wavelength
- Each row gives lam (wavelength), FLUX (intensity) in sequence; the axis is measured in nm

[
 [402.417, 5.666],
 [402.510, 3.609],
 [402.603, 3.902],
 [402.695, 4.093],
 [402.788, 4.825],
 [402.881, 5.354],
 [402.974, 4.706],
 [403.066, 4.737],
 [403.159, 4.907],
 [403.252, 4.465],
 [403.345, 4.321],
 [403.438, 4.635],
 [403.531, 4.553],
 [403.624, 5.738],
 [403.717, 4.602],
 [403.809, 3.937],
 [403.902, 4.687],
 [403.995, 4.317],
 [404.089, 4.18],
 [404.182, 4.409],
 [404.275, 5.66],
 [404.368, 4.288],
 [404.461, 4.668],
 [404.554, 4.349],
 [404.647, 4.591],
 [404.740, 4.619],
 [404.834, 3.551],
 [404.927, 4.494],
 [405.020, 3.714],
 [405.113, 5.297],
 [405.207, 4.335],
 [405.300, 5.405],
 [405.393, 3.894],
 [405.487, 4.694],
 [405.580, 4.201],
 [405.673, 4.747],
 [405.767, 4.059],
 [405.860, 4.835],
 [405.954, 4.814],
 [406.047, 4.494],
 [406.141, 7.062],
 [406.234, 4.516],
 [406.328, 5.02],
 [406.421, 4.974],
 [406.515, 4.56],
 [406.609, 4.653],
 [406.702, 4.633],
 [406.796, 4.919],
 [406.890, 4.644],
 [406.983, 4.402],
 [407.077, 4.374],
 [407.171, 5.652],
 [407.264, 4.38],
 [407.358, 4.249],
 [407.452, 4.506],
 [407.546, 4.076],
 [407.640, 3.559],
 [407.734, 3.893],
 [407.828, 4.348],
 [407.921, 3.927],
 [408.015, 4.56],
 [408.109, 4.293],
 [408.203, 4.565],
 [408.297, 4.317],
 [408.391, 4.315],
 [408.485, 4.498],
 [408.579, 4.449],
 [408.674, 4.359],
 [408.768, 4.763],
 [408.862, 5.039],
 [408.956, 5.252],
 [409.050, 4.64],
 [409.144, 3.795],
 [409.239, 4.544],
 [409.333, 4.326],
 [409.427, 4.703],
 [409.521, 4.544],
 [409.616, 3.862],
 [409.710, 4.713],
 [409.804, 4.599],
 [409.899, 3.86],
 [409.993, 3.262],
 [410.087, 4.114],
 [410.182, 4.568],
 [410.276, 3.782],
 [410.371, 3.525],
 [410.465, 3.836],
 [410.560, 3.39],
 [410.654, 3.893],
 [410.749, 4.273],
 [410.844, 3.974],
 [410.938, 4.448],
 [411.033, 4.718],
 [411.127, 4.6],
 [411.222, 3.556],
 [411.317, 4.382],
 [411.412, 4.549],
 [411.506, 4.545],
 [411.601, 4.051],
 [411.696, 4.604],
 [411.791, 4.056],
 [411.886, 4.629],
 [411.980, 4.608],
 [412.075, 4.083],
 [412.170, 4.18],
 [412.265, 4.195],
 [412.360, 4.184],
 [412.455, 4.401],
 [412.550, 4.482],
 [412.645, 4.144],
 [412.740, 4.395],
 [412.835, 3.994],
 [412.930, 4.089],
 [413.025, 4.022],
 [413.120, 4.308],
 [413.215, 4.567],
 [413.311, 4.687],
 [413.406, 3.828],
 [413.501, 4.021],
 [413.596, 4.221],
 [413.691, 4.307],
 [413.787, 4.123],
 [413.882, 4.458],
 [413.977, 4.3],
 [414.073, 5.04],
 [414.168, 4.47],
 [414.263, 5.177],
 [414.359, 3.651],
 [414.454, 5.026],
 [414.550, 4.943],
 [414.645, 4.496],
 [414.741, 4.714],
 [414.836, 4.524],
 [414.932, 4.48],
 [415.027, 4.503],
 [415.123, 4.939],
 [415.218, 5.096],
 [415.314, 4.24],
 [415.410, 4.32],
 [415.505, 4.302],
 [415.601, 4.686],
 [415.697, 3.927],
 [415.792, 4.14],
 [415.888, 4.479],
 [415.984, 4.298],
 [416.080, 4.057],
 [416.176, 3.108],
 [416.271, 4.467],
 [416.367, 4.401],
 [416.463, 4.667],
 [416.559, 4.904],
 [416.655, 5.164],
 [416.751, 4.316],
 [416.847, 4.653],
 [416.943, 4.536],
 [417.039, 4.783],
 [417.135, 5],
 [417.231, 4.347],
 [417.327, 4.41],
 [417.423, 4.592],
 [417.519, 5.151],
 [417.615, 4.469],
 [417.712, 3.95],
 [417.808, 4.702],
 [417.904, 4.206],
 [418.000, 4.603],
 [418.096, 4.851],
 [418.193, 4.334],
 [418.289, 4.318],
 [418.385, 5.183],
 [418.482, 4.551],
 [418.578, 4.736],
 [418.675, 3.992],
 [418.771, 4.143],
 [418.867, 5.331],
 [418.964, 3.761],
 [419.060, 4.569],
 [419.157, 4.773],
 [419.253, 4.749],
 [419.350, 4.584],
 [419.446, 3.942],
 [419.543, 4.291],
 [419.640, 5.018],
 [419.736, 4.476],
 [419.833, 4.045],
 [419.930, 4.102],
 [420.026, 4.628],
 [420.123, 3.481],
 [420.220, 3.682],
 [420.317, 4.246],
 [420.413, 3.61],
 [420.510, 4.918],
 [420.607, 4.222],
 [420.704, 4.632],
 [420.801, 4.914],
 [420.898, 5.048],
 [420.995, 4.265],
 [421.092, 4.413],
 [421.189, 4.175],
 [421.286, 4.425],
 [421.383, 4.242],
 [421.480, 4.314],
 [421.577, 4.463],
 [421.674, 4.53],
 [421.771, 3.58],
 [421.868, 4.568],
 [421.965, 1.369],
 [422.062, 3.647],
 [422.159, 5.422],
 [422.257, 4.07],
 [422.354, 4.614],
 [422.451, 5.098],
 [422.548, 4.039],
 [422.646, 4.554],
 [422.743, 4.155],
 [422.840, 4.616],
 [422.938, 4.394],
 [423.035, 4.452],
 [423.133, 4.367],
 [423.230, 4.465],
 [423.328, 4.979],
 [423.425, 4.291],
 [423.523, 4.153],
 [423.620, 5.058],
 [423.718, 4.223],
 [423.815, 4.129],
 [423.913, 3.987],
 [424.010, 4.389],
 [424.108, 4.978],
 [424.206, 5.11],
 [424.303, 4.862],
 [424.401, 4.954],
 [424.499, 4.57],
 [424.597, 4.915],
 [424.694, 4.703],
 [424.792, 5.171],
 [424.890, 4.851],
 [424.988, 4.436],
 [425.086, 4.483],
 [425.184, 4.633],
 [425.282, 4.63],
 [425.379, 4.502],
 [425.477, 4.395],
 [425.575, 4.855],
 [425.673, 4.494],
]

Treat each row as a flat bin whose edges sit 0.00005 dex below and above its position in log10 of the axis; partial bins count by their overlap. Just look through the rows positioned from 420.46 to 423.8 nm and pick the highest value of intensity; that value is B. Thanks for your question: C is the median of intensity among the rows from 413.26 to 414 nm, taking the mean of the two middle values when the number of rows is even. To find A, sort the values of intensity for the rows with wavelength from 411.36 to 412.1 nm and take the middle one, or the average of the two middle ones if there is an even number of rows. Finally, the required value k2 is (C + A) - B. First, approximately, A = 4.55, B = 5.422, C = 4.26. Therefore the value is 3.4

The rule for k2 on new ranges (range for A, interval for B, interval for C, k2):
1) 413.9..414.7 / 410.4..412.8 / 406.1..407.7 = 4.6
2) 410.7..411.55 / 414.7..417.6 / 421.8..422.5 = 3.9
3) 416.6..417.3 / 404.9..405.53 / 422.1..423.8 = 3.7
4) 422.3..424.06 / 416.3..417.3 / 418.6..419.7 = 3.8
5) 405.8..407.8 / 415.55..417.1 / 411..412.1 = 3.9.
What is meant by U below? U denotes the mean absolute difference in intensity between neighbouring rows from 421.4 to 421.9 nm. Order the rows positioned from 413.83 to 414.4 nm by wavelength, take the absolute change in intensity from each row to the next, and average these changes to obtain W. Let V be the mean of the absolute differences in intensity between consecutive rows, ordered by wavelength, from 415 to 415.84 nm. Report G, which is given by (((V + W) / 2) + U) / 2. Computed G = 0.55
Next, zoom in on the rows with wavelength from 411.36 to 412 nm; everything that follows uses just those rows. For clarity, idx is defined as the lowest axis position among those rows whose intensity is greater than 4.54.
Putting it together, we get 411.412 nm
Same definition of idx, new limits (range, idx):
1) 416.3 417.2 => 416.463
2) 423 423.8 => 423.328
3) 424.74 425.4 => 424.792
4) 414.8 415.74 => 415.123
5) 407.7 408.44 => 408.015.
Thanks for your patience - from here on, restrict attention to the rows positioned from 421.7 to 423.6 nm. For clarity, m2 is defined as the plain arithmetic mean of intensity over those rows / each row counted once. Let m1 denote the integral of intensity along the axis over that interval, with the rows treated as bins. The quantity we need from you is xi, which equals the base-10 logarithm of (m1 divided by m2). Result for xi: 0.3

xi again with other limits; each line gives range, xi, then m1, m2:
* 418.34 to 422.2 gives 0.6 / 17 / 4.33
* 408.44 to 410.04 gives 0.2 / 7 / 4.42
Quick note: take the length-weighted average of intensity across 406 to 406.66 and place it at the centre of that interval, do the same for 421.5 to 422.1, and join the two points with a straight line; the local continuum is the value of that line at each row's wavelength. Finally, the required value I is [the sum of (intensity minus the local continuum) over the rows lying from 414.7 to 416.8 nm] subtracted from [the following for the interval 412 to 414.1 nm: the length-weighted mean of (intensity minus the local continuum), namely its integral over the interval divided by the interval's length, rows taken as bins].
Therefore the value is -5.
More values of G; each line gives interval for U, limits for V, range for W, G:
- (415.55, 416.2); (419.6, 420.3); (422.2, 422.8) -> 0.49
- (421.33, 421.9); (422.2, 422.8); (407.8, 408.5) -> 0.45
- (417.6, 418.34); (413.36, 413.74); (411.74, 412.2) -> 0.33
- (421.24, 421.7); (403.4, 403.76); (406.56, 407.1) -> 0.30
